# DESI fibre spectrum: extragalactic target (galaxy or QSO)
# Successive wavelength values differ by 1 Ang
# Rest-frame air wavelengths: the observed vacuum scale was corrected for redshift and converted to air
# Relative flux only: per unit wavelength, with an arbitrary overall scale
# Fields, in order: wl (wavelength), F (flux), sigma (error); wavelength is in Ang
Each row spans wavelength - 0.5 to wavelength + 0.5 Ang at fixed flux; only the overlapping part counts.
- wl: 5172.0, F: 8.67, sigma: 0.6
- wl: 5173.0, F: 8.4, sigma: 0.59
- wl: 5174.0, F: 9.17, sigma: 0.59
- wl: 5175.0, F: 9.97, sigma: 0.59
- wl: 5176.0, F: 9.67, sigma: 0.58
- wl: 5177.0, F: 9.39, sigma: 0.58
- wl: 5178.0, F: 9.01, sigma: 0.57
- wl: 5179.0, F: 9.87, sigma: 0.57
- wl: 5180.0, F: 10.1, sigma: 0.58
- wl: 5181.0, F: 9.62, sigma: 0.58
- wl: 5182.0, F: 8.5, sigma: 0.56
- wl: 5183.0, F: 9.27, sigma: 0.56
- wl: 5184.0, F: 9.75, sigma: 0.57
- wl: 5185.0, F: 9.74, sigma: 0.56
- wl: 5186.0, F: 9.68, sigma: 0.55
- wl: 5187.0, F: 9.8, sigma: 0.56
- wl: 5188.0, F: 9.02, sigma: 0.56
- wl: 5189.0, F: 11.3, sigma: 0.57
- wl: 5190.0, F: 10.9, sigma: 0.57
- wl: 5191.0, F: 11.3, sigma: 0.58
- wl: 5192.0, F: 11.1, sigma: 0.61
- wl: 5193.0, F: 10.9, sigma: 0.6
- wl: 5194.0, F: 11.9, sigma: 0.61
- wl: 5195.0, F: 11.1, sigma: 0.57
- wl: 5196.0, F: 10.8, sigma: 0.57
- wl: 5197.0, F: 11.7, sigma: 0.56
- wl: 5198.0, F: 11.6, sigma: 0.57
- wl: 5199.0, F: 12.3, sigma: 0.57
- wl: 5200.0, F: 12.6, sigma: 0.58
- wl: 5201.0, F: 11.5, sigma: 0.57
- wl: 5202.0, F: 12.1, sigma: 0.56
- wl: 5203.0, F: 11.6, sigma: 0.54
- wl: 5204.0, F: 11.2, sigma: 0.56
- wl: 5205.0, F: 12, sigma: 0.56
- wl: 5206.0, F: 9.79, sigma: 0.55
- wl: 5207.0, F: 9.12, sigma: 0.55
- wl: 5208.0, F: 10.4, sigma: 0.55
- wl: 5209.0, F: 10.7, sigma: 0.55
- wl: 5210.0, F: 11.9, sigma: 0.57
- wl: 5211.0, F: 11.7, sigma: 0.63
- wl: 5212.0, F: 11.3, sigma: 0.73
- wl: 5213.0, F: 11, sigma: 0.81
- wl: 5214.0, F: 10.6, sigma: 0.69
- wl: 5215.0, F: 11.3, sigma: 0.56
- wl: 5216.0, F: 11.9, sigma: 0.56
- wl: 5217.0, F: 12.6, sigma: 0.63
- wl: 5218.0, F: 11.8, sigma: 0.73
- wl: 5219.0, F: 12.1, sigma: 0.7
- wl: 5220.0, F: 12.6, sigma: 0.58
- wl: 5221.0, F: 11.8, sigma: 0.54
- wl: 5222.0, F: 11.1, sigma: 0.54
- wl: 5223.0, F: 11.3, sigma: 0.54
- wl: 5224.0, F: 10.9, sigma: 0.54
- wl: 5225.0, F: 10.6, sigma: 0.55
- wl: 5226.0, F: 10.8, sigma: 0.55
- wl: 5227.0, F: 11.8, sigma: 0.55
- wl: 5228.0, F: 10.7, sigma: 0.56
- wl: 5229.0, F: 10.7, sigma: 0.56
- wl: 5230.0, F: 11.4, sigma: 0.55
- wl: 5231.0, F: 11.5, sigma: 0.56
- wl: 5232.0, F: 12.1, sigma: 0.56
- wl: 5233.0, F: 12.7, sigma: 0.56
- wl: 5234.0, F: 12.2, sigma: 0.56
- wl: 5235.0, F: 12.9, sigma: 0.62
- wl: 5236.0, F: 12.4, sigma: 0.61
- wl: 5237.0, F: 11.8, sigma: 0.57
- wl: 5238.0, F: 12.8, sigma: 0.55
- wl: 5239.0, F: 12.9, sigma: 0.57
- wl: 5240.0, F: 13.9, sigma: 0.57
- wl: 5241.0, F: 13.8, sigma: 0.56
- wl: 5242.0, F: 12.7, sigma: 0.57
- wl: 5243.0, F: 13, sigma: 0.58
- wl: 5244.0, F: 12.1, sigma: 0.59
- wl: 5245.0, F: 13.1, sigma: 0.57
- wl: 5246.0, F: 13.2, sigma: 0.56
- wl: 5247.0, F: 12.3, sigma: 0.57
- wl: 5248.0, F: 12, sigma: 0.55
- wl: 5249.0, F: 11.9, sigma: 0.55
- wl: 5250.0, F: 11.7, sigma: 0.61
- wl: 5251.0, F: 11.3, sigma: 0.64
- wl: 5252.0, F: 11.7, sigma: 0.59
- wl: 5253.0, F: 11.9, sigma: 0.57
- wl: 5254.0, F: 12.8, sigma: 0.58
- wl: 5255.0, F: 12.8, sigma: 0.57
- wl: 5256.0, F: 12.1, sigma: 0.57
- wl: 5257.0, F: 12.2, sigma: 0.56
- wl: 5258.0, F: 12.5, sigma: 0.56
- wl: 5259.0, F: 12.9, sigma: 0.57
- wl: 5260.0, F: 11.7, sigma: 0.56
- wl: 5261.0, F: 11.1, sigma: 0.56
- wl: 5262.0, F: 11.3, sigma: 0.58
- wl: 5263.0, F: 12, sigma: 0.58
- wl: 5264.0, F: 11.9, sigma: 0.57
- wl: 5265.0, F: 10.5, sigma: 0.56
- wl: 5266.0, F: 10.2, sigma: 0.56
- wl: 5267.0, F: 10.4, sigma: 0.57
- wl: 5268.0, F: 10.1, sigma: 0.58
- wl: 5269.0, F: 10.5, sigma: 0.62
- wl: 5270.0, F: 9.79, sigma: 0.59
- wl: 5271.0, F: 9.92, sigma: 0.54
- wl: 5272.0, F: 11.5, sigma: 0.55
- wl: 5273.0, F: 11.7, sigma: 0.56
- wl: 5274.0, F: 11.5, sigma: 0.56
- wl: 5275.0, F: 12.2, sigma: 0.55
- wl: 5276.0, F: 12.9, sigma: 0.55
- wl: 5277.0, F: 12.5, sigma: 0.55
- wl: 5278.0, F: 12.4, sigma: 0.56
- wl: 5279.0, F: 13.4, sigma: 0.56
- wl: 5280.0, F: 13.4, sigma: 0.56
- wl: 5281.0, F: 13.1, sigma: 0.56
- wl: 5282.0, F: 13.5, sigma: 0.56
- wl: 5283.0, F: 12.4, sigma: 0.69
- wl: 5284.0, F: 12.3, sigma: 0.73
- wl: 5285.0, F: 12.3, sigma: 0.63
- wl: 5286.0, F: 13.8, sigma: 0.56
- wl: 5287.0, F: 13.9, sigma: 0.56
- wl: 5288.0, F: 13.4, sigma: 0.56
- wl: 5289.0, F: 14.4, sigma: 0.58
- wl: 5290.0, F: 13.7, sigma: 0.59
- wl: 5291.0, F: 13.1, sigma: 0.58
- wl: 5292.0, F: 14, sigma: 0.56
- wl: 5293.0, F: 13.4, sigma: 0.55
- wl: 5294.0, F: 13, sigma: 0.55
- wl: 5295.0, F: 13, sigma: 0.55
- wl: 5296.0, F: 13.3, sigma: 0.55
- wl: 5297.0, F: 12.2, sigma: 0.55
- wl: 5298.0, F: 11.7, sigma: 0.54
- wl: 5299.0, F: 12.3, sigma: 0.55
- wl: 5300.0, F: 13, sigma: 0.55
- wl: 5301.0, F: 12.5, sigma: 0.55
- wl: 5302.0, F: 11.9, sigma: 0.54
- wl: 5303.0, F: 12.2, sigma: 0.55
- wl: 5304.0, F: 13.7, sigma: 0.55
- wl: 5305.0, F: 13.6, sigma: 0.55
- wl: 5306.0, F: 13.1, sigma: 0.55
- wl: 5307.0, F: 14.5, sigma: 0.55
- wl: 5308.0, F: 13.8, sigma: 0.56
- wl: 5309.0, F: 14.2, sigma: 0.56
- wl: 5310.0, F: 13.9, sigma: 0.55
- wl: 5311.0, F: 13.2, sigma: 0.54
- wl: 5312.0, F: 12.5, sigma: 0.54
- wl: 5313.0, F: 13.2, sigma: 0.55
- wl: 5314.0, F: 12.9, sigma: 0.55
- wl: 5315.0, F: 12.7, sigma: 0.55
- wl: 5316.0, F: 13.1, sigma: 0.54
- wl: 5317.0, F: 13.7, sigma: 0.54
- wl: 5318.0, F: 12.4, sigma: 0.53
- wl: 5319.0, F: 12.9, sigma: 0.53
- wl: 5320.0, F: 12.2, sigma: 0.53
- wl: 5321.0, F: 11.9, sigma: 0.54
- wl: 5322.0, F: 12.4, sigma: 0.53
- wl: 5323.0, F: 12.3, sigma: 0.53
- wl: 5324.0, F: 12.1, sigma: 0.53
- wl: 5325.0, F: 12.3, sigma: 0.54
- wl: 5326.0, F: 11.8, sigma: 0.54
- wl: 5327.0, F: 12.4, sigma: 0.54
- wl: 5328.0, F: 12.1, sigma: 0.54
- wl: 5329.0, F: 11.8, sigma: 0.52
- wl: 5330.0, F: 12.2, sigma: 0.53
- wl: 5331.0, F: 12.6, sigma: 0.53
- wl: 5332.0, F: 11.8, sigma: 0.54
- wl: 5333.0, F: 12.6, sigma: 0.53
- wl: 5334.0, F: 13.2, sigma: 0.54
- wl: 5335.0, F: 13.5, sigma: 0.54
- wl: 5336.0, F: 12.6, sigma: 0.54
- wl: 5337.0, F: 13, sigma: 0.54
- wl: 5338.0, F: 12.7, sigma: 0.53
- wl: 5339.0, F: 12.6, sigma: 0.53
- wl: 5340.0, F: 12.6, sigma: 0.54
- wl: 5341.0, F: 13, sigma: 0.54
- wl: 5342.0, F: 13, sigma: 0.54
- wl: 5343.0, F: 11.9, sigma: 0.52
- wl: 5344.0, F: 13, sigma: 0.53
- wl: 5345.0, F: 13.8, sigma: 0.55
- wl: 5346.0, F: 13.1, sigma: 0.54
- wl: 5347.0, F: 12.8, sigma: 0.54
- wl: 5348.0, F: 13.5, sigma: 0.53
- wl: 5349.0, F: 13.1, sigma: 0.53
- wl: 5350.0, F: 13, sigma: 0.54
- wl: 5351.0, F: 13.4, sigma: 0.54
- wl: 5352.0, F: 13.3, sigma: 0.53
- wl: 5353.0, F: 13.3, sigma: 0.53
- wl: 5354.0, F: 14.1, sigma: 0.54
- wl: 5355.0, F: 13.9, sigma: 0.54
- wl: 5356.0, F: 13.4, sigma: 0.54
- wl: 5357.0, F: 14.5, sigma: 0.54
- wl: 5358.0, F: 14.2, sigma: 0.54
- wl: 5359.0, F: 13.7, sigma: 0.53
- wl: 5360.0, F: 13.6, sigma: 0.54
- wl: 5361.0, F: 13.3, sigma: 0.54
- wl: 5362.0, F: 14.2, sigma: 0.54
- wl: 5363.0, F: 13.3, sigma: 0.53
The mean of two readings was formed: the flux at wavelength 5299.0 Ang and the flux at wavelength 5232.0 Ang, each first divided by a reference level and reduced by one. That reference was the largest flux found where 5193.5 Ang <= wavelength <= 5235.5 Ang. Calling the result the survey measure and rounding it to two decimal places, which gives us -0.05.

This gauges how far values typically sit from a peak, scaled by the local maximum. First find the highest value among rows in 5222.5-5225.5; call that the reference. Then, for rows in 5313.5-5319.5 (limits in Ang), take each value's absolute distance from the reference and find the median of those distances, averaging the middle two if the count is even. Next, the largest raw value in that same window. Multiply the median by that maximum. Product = 22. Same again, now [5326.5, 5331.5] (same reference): 11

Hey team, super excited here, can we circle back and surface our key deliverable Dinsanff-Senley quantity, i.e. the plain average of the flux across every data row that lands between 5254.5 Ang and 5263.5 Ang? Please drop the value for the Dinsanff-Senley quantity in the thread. 12.1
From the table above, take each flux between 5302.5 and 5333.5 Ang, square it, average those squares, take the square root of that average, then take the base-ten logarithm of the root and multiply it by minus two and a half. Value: -2.77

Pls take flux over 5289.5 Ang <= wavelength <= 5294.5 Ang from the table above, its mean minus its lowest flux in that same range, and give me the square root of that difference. 0.66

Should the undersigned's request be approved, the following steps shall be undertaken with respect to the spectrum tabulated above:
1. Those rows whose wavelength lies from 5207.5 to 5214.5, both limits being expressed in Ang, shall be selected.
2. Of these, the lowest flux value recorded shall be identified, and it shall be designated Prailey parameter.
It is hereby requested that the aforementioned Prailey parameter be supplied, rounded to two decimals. 10.40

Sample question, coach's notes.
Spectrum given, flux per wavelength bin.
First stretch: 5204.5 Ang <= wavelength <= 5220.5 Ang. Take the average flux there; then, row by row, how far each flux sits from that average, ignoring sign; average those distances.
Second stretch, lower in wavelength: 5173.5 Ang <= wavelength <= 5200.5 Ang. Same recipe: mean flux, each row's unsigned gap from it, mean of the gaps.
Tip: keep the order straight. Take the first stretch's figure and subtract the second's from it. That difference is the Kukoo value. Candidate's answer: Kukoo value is -0.19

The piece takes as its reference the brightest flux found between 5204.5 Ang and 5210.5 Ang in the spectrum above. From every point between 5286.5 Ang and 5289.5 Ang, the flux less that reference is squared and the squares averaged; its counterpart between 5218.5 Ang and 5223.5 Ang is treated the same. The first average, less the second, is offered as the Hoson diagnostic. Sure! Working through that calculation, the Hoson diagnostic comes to 3.4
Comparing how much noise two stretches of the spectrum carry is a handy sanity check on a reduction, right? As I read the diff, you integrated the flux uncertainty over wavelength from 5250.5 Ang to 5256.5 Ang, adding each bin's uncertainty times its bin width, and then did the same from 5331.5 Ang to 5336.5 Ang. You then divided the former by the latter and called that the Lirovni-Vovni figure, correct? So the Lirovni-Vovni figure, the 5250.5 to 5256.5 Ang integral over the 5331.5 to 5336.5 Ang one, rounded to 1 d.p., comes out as 1.3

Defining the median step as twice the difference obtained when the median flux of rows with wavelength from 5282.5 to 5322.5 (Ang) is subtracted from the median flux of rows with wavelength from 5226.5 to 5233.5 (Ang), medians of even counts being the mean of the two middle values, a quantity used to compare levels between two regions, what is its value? -3.1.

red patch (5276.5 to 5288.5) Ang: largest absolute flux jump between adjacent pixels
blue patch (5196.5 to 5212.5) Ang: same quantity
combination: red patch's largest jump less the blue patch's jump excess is -0.7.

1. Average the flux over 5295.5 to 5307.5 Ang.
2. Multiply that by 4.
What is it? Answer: 51.3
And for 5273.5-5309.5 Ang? 52.2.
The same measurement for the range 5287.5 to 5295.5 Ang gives 54.0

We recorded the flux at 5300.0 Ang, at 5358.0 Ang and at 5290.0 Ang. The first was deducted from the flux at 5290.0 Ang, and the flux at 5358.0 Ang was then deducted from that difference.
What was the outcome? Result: -13.5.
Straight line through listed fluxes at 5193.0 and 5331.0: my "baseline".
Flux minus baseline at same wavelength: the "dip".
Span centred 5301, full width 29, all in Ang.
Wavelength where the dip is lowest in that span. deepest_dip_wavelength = 5298.0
